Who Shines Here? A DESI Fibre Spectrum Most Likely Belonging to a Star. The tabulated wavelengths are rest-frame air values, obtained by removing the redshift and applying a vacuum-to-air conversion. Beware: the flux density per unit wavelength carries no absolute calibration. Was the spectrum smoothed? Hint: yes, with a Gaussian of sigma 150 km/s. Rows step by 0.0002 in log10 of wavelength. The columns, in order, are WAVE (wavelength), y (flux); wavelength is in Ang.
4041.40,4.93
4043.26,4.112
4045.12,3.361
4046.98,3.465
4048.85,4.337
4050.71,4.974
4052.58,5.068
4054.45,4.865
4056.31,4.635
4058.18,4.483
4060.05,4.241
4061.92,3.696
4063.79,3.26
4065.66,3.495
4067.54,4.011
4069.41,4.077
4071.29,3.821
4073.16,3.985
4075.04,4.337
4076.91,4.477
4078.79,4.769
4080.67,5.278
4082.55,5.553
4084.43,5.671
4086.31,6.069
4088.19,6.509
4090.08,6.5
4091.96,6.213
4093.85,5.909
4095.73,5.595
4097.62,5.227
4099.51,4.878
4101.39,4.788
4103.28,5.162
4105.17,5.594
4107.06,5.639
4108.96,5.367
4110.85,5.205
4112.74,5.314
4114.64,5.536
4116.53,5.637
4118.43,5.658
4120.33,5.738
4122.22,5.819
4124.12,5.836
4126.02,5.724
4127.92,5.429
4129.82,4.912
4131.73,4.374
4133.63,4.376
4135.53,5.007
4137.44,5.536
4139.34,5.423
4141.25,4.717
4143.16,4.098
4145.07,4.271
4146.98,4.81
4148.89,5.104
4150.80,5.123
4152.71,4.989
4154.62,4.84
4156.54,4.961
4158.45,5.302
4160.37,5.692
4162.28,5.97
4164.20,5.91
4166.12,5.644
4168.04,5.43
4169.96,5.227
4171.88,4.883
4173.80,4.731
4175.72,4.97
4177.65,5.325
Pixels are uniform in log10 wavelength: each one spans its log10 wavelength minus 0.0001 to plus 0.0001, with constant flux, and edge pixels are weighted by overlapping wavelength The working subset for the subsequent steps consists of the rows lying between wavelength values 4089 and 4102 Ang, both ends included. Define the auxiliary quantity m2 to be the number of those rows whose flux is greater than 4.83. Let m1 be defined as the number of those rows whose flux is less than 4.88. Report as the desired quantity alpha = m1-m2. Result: -4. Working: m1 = 2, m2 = 6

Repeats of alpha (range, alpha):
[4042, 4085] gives 12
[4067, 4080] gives 7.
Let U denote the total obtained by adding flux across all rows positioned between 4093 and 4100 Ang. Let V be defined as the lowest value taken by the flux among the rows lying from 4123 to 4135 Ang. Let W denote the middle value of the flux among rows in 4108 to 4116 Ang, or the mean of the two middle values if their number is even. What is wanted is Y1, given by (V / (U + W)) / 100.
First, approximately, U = 22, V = 4.374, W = 5.3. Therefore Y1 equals 0.0016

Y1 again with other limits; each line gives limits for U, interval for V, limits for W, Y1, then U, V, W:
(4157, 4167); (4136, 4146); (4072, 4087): 0.0012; 29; 4.098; 5.0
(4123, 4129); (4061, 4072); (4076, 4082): 0.0015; 17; 3.26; 4.8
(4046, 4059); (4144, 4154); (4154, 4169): 0.0011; 32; 4.271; 5.5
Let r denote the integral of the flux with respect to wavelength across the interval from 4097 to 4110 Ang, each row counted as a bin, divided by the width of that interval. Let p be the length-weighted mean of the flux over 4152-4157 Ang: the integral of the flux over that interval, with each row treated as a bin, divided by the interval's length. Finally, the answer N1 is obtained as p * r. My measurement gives 25.8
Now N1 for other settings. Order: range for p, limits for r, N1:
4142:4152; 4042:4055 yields 20.2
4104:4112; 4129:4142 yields 26.7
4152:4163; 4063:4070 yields 19.6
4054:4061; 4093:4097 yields 25.9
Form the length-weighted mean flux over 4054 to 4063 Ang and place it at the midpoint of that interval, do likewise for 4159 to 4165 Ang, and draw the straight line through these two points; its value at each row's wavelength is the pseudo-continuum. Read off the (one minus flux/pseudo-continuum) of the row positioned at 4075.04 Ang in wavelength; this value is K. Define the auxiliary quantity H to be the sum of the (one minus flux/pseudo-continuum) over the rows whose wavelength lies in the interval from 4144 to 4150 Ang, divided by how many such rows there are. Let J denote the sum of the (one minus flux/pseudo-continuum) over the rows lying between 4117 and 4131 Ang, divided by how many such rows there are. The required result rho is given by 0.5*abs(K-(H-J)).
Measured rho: 0.08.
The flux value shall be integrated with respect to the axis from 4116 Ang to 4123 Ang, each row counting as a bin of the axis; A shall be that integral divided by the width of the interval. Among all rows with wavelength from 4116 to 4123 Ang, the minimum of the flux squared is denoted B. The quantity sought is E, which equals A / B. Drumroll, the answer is 0.180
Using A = 5.7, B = 32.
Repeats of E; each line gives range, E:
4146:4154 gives 0.216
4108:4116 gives 0.198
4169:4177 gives 0.222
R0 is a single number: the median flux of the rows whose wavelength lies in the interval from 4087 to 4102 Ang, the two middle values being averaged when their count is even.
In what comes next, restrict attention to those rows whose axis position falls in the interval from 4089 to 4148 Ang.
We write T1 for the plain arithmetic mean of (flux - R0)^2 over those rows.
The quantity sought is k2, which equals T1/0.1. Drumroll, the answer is 5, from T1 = 0.5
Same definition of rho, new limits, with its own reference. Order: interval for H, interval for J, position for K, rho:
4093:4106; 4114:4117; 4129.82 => 0.04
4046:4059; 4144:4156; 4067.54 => 0.15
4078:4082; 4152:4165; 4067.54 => 0.13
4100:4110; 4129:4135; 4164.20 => 0.10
